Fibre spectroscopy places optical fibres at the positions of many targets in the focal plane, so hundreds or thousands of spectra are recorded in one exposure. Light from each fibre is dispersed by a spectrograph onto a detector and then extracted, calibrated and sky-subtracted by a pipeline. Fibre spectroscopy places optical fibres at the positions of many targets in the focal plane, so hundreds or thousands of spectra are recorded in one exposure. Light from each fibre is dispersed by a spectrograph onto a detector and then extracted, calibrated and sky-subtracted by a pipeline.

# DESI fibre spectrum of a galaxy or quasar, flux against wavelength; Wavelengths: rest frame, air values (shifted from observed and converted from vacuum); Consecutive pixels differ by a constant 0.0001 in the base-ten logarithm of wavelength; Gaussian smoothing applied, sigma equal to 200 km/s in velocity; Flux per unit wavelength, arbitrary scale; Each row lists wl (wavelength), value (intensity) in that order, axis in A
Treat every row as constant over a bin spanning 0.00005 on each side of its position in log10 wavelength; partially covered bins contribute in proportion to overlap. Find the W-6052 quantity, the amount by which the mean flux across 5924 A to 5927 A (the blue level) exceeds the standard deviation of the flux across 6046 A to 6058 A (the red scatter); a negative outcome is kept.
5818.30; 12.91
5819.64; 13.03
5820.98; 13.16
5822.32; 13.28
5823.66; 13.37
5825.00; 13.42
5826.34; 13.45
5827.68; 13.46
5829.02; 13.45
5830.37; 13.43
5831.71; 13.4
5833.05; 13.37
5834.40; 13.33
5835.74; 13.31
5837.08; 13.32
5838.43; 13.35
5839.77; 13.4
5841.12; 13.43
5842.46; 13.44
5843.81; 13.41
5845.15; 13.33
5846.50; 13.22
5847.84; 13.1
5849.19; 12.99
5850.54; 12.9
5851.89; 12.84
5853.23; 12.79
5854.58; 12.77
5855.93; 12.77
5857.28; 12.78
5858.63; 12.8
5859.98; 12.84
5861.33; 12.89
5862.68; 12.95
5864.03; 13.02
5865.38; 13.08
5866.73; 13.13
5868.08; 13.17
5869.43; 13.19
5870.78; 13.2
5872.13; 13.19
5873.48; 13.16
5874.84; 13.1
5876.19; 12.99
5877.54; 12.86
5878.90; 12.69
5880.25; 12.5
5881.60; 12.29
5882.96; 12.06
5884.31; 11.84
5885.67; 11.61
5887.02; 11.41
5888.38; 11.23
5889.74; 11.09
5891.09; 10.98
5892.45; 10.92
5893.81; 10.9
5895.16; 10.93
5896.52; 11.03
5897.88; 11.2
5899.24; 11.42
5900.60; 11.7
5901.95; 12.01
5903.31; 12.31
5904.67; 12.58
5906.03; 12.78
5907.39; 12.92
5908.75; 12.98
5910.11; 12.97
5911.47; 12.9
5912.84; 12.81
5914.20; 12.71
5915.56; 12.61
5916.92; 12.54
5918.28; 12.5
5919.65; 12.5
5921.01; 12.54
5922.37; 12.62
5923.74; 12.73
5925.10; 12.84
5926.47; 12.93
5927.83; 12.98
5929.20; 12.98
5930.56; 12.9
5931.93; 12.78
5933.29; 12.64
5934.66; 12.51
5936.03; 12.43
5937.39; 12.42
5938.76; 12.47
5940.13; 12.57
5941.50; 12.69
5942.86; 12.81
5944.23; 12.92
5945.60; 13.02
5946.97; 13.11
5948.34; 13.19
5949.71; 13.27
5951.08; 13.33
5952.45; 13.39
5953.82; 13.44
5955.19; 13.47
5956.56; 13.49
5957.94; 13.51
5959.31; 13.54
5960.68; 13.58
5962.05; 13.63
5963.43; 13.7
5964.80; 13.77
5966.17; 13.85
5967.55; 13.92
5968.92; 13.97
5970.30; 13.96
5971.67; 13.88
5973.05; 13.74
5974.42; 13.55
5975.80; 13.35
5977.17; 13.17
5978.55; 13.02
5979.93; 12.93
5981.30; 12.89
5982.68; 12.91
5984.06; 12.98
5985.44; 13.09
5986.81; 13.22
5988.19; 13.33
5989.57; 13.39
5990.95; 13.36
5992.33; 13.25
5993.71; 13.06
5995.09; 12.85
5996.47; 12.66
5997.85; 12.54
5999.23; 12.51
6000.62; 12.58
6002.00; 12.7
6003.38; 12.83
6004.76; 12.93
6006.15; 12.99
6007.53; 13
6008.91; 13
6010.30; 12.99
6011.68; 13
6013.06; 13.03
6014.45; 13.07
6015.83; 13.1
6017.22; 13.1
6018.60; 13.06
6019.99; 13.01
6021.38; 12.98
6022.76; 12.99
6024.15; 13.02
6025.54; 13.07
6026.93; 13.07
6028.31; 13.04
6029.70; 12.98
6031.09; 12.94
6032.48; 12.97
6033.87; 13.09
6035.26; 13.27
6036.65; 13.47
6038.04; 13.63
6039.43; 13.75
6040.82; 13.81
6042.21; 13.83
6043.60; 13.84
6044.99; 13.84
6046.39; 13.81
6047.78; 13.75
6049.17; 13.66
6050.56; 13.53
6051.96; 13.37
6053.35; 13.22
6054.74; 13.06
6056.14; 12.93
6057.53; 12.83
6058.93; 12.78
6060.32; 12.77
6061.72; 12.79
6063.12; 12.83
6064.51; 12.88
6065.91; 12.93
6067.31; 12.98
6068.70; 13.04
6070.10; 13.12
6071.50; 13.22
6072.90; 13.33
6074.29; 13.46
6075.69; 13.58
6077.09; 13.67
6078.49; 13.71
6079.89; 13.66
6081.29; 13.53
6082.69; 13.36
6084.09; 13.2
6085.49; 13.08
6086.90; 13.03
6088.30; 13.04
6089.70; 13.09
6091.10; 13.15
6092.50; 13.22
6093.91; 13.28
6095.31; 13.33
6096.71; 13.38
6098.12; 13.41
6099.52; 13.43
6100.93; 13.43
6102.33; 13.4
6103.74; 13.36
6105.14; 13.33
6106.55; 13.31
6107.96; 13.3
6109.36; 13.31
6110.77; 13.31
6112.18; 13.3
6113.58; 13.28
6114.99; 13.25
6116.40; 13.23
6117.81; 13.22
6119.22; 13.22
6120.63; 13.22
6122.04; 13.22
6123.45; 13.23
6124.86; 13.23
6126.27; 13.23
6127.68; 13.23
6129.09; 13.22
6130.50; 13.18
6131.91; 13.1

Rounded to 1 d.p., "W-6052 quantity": 12.5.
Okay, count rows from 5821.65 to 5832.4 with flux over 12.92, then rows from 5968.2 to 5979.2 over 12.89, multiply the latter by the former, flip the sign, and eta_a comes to -64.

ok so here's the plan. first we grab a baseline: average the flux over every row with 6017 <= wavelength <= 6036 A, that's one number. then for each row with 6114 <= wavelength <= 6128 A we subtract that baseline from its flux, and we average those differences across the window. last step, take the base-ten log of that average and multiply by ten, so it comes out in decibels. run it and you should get -7.3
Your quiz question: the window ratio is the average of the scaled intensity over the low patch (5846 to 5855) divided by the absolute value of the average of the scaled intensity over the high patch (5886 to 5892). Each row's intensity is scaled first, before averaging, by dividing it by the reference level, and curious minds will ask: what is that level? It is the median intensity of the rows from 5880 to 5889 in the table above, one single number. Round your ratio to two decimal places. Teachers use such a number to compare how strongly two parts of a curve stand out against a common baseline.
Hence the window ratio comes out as 1.16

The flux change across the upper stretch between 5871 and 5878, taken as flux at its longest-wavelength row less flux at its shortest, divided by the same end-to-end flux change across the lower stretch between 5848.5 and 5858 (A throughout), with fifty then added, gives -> 51.6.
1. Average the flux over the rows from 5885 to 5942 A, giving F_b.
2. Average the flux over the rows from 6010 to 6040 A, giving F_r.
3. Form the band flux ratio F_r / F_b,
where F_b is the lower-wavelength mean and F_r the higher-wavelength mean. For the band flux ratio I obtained 1.07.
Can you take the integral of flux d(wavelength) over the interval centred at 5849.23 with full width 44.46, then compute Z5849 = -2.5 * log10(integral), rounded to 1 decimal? -6.9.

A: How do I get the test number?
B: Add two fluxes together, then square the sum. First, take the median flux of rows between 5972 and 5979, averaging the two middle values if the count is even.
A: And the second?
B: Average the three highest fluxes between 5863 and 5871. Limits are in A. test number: 704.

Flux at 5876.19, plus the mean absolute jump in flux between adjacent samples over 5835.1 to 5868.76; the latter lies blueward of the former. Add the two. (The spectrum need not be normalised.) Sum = 13.0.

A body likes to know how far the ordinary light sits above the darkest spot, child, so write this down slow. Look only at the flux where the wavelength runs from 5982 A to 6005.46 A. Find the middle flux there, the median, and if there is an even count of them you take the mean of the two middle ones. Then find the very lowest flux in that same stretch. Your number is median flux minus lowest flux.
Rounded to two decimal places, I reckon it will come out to 0.42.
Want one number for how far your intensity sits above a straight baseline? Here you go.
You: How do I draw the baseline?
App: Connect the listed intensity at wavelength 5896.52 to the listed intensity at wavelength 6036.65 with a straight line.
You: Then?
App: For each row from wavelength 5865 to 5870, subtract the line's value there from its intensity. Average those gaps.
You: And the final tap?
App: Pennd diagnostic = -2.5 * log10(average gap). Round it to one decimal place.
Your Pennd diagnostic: -1.0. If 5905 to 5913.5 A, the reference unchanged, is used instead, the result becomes -0.5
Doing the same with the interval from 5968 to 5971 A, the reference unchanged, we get -0.6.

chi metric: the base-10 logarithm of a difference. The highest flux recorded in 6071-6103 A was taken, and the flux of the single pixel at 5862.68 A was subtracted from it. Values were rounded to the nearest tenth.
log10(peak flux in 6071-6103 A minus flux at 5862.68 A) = -0.1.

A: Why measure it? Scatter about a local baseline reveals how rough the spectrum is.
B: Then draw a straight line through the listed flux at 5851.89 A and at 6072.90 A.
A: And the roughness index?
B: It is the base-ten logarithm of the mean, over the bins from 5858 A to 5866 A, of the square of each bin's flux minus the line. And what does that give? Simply -1.9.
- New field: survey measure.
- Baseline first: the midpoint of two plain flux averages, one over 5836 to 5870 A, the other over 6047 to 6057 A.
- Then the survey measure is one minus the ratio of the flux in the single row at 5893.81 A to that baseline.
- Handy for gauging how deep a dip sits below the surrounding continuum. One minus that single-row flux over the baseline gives 0.18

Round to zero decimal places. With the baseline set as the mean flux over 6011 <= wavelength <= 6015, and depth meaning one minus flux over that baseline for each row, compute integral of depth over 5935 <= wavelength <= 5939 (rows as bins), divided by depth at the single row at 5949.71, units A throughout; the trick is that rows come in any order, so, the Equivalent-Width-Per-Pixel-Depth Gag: -10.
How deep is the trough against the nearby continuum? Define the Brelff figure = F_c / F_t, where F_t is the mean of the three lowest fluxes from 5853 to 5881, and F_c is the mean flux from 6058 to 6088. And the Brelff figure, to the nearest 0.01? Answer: 1.04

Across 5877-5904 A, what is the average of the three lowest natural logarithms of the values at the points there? 2.39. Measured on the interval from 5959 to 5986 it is 2.56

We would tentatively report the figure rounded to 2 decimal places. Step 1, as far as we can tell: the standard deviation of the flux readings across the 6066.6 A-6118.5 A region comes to 0.18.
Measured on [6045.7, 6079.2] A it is 0.35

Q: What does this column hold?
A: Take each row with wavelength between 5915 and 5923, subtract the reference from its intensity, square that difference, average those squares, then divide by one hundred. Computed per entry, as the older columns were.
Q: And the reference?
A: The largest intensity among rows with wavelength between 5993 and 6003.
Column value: 0.0026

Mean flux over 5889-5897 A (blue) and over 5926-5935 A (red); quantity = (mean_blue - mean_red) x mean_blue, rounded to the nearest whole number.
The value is -20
